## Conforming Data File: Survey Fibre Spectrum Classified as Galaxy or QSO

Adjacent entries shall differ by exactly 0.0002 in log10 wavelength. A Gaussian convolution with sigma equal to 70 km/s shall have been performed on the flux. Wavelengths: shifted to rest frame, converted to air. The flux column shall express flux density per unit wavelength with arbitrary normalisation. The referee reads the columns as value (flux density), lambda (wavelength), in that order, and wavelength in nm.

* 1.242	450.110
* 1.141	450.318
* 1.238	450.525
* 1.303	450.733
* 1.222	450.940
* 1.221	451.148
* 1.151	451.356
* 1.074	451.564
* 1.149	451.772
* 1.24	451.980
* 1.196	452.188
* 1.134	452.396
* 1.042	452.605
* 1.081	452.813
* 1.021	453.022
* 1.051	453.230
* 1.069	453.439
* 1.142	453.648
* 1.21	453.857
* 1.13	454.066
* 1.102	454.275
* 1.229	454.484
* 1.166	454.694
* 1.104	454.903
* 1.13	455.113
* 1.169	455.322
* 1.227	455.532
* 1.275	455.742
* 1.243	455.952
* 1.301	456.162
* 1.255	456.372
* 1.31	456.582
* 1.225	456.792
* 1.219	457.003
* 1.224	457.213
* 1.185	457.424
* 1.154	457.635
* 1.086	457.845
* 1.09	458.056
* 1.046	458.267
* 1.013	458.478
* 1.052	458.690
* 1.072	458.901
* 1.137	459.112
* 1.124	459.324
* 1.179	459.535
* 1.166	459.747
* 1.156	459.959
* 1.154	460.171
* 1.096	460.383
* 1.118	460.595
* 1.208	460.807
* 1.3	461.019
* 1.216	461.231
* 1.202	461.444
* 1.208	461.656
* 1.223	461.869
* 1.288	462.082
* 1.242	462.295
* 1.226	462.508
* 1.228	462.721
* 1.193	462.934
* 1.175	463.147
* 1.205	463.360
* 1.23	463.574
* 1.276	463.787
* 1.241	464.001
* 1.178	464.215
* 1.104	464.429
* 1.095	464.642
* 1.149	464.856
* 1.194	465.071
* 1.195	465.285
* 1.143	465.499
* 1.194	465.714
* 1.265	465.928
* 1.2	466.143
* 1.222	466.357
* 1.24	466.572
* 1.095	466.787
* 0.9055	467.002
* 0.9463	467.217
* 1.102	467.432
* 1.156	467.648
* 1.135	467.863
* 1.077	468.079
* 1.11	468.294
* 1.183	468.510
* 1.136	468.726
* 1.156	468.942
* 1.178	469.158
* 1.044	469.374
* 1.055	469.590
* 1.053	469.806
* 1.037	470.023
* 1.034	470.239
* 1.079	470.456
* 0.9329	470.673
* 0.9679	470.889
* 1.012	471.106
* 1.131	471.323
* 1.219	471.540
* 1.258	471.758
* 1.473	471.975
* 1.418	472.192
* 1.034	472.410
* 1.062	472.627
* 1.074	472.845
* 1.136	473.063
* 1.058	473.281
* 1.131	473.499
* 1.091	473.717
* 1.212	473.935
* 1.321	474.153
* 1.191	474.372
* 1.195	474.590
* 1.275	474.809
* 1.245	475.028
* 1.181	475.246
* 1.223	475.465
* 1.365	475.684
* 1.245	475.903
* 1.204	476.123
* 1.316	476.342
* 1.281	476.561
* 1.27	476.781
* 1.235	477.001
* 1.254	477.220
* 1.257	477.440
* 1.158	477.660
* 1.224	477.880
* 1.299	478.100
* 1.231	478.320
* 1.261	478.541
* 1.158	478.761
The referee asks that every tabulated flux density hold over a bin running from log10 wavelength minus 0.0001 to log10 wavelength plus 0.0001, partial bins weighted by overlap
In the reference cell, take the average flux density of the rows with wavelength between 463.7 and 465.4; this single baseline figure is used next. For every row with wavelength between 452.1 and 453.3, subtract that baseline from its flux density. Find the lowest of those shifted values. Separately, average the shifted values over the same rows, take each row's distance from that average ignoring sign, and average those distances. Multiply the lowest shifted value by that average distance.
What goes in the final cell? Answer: -0.008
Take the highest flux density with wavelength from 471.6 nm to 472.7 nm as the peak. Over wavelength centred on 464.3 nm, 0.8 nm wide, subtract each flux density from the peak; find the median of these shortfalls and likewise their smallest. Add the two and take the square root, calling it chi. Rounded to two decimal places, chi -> 0.75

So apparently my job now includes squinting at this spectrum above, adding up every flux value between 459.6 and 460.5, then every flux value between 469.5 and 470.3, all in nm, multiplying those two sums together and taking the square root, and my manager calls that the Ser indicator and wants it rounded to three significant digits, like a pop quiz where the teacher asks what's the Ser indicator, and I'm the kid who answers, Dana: 4.37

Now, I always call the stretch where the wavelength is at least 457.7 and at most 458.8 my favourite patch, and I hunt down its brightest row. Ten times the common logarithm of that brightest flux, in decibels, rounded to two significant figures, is 0.37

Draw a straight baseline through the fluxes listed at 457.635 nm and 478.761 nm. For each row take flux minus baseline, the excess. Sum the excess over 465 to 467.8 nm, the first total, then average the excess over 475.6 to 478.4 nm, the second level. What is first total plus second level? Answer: -0.1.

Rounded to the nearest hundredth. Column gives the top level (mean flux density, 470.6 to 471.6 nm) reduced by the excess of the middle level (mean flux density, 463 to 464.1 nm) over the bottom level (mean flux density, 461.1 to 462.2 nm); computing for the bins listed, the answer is 1.05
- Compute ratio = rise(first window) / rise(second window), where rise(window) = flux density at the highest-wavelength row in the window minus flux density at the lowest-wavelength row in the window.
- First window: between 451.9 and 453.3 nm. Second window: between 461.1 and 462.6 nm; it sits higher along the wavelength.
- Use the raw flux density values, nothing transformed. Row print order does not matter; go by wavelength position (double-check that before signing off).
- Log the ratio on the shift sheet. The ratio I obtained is -18.9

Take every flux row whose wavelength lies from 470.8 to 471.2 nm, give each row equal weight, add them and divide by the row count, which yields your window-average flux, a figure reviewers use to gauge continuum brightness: 0.99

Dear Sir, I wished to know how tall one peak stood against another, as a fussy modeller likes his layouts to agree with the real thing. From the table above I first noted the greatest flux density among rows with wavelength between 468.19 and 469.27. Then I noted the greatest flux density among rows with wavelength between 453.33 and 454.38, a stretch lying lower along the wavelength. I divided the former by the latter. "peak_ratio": 0.98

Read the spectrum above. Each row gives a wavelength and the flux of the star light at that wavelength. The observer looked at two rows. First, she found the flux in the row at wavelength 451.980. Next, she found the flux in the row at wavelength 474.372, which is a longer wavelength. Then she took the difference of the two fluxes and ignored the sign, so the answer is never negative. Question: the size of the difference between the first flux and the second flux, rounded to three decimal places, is 0.049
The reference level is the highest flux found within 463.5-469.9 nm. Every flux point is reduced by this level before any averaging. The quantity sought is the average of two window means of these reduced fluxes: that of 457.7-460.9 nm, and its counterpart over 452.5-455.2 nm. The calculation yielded -0.163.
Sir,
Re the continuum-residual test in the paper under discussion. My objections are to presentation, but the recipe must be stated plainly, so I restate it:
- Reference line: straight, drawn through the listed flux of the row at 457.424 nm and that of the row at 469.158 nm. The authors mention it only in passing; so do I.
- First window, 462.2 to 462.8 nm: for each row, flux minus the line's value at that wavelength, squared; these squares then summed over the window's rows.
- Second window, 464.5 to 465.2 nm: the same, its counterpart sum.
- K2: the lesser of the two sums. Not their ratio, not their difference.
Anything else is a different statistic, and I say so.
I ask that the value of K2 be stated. 0.008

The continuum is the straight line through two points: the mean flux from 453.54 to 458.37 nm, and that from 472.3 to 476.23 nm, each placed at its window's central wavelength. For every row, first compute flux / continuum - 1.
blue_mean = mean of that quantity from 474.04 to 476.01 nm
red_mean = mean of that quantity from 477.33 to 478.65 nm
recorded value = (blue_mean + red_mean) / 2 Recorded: 0.05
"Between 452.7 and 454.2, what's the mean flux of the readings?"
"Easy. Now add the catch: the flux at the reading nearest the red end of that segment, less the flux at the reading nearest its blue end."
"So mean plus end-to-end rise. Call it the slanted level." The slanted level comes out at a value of 1.15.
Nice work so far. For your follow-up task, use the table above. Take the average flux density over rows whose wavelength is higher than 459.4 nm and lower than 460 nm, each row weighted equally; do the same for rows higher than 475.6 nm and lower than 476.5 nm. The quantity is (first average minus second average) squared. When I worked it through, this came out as 0.013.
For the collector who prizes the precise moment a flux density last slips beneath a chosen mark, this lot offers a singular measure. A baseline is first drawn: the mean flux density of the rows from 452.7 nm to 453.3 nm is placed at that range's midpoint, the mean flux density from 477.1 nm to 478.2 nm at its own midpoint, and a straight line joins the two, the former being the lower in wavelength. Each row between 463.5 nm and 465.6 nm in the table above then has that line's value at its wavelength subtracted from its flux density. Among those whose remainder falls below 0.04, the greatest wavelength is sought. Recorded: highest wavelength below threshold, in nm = 465.499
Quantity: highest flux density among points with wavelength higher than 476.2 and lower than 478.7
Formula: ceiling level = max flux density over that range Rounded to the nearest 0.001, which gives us 1.316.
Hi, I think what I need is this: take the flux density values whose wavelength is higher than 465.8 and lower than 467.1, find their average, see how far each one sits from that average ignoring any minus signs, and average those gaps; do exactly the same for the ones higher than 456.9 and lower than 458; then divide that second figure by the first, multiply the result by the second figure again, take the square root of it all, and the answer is 0.13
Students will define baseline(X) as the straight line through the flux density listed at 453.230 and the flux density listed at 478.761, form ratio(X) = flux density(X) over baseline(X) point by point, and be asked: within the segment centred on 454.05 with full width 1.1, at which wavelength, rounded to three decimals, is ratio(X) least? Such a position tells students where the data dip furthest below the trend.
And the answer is 454.275 nm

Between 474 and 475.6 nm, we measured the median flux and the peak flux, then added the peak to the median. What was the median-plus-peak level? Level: 2.54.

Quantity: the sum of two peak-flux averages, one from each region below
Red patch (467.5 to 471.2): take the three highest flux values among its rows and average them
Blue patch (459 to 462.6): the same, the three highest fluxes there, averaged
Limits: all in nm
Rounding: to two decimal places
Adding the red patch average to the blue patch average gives 2.45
